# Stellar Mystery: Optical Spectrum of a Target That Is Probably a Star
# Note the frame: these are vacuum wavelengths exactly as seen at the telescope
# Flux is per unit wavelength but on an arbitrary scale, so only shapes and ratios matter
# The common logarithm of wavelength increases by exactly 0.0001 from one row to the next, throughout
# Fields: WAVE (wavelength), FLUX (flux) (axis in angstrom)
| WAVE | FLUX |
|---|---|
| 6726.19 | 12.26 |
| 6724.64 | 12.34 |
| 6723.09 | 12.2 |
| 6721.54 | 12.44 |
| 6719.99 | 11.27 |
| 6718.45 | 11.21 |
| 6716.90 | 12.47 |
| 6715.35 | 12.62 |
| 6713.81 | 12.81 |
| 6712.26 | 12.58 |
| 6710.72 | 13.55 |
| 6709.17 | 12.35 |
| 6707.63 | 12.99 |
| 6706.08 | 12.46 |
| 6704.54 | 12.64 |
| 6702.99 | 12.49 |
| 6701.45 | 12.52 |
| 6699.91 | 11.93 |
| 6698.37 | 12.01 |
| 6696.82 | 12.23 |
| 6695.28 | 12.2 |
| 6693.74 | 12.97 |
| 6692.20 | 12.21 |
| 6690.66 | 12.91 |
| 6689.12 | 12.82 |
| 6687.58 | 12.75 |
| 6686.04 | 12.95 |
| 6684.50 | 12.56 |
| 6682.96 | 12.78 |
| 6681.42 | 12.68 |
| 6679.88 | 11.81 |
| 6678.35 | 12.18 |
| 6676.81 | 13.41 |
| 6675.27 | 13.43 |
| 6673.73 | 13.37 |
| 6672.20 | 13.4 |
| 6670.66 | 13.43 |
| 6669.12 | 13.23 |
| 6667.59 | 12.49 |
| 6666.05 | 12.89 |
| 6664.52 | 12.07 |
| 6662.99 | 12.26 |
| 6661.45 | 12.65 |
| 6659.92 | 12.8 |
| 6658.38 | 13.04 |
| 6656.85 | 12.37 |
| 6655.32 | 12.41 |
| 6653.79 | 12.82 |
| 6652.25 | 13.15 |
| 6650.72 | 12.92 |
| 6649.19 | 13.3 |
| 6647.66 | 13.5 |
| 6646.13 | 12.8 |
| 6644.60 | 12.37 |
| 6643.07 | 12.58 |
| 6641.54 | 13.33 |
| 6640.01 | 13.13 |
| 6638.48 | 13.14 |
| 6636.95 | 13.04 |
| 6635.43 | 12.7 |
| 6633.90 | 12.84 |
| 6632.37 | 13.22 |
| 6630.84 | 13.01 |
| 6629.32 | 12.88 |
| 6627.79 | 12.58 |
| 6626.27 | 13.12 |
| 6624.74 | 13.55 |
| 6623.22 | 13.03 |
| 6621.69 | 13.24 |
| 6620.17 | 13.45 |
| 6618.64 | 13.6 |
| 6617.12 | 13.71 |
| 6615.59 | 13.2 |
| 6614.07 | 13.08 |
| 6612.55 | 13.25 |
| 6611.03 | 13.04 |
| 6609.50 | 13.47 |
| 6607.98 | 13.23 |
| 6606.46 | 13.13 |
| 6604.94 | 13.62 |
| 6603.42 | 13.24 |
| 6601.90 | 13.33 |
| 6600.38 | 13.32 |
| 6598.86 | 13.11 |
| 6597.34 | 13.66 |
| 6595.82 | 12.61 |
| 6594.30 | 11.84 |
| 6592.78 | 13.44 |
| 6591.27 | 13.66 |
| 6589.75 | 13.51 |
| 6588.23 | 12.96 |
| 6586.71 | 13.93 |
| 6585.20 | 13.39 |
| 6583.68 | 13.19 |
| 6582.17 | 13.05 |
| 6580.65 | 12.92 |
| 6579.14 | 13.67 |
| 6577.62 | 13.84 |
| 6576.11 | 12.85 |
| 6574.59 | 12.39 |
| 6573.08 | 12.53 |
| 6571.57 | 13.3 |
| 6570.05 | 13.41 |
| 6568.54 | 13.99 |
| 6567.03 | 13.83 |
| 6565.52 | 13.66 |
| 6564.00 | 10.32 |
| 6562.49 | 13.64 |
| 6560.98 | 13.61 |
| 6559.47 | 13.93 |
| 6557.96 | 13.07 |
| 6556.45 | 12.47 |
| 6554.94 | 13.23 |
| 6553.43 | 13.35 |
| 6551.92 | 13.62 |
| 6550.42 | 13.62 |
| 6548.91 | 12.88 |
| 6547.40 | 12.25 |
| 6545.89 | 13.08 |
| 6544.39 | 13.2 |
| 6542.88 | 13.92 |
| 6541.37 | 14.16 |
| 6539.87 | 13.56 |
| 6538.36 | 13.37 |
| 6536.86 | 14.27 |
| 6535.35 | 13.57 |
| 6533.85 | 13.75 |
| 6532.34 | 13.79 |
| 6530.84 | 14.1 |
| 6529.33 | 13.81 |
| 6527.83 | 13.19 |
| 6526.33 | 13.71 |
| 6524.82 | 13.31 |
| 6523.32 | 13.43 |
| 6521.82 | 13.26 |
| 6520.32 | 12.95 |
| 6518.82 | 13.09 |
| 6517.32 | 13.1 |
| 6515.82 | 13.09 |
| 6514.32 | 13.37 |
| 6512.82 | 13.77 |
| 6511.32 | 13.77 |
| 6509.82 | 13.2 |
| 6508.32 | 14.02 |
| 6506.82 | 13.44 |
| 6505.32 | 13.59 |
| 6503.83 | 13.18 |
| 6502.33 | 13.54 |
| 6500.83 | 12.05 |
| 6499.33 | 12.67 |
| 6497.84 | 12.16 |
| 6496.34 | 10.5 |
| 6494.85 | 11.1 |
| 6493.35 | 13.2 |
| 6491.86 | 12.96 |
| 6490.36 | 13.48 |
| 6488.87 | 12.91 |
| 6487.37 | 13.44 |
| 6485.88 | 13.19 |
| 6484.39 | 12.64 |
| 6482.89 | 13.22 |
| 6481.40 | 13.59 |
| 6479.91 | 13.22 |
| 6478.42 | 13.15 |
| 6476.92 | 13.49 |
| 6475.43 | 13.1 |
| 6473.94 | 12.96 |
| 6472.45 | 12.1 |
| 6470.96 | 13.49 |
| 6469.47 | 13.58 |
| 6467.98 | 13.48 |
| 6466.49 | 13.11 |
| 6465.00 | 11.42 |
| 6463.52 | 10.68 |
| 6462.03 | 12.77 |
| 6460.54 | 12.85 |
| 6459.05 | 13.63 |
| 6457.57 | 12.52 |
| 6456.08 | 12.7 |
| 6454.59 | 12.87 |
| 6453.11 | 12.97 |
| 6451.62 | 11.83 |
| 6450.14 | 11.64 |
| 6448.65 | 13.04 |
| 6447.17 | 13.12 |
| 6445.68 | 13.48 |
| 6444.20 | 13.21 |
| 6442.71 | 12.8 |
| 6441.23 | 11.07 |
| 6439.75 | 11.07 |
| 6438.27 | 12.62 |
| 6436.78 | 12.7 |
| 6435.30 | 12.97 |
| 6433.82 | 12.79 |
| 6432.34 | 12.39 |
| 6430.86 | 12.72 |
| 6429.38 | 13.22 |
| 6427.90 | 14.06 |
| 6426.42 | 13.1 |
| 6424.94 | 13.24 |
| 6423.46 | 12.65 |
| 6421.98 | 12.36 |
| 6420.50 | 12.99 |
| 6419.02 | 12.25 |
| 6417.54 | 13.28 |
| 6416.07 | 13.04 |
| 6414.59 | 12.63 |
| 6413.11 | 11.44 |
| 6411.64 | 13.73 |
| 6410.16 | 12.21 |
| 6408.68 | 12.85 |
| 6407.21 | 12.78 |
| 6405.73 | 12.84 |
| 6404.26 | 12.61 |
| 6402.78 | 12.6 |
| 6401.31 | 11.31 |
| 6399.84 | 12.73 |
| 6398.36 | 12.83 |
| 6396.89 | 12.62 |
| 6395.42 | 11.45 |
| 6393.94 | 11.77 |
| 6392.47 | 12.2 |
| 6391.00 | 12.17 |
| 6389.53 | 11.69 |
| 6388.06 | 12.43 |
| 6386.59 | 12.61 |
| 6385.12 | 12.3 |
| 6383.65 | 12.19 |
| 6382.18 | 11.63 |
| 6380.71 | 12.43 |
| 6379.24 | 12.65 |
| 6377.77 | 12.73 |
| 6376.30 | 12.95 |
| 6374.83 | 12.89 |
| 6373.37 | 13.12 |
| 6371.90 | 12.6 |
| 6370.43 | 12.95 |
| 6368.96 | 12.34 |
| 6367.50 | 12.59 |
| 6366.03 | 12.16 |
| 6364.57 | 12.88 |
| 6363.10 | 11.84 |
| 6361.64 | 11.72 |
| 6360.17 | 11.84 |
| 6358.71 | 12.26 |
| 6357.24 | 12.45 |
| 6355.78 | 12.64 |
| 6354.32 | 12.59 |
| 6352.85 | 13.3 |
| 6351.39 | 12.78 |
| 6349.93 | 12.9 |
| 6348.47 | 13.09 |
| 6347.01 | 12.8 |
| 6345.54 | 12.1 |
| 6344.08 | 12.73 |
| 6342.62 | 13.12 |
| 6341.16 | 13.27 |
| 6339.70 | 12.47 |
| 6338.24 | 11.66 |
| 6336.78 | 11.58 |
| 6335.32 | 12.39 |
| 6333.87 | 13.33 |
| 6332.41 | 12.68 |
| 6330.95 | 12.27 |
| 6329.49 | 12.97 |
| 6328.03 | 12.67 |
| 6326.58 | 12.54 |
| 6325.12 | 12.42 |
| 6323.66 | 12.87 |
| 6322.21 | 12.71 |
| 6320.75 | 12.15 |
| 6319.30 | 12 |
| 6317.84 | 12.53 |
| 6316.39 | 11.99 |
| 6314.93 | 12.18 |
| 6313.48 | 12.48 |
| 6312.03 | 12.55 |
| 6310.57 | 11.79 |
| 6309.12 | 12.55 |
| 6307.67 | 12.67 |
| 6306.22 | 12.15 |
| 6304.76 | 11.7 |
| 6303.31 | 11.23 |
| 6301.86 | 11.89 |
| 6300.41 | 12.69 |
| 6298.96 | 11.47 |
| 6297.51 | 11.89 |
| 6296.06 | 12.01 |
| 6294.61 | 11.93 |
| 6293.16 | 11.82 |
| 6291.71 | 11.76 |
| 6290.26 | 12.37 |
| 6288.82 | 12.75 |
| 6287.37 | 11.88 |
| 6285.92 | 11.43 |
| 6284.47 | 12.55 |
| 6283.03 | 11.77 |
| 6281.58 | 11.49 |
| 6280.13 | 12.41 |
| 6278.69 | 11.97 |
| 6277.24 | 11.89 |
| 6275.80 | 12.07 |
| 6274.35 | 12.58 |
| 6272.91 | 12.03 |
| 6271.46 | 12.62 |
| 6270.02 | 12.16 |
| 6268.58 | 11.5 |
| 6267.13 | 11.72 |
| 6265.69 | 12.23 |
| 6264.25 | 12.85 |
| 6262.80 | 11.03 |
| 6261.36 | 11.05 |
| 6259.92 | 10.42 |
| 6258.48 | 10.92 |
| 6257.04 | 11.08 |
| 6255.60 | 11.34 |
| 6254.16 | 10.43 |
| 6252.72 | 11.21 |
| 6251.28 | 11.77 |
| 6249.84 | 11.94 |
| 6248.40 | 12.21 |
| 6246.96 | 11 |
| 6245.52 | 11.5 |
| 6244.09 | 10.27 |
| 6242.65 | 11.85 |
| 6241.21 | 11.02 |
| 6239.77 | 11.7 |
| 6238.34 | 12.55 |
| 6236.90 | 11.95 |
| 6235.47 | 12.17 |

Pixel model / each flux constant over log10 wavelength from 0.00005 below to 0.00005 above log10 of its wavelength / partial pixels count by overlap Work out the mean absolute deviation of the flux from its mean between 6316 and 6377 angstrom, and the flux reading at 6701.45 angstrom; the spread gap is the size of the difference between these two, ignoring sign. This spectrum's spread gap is 12.2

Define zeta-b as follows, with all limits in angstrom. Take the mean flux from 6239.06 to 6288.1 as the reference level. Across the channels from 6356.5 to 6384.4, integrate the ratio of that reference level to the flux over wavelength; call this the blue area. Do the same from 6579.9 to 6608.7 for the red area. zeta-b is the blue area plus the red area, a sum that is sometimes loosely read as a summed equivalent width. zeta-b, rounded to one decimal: 51.6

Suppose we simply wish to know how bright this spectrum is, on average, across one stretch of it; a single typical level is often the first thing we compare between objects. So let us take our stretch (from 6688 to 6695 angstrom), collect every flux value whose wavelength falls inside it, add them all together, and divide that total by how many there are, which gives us 12.7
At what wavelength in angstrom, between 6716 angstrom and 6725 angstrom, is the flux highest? 6716.90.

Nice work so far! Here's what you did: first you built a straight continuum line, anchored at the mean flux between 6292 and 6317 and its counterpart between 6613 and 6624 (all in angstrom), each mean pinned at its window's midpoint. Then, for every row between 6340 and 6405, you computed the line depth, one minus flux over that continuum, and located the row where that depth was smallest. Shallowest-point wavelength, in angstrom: 6341.16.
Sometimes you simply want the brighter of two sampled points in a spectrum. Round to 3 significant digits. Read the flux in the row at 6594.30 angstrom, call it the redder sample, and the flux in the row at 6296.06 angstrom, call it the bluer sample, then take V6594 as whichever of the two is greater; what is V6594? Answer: 12.0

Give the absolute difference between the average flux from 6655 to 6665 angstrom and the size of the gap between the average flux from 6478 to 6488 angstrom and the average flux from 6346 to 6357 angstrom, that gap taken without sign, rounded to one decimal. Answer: 12.2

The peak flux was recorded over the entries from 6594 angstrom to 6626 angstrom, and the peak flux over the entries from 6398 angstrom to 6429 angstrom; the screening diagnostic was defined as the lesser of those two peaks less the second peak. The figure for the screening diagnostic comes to -0.35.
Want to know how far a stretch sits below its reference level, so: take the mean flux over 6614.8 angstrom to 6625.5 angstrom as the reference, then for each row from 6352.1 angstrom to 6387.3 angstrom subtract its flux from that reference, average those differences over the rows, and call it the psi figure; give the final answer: 0.9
